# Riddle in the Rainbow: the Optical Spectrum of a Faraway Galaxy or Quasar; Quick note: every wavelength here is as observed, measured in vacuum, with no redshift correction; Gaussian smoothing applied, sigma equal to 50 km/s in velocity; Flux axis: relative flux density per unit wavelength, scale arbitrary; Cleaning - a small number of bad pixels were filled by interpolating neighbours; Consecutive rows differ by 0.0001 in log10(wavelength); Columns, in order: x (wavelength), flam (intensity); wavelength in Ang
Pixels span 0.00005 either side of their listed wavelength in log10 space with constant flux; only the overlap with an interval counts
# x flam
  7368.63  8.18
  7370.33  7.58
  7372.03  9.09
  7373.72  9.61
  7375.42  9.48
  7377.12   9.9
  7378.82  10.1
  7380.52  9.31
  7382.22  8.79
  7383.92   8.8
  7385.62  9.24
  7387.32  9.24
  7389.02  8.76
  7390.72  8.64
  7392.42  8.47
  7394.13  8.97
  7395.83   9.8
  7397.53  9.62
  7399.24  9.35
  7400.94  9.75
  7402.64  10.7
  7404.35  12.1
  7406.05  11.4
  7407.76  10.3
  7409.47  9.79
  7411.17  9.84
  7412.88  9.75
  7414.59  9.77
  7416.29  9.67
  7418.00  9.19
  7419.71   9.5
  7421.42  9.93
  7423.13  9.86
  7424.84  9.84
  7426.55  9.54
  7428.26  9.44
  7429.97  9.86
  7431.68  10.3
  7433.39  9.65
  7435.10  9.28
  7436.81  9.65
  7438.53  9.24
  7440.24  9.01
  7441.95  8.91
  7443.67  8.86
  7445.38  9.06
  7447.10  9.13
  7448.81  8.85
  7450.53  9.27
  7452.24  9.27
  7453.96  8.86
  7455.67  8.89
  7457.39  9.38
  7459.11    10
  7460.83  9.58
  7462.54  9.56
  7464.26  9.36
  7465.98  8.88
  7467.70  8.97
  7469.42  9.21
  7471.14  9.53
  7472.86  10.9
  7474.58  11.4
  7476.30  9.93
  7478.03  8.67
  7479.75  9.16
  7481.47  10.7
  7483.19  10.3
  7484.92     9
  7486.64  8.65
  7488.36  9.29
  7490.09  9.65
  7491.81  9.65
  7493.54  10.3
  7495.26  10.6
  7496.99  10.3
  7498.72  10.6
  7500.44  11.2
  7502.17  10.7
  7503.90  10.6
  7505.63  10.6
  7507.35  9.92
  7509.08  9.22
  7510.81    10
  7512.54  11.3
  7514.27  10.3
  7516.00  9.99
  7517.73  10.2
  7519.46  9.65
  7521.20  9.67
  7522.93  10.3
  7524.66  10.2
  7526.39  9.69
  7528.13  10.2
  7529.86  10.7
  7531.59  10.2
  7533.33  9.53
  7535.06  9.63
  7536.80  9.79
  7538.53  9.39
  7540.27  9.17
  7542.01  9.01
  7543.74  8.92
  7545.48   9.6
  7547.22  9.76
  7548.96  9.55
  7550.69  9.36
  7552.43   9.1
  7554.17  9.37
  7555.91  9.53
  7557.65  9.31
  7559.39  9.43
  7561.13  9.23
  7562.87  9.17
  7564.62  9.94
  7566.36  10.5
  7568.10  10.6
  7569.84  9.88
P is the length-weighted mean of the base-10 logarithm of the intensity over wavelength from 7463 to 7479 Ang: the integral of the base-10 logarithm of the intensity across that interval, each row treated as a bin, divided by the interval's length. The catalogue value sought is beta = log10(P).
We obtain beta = -0.008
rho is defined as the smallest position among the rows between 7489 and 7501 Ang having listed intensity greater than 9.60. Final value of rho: 7490.09 Ang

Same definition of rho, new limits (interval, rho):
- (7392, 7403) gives 7395.83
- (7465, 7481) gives 7472.86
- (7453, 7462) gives 7459.11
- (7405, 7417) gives 7406.05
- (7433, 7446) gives 7433.39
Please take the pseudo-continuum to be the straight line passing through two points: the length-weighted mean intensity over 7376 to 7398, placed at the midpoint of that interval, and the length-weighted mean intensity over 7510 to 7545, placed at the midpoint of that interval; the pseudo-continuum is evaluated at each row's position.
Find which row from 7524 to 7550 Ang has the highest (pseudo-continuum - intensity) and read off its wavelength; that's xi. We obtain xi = 7543.74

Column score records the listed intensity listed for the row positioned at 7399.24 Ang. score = 9.35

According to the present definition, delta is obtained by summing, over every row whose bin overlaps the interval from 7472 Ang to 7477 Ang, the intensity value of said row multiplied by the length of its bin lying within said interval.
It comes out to 53.9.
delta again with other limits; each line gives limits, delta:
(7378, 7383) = 47.0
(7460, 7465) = 47.6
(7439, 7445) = 53.8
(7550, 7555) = 46.3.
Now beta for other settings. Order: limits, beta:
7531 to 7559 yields -0.011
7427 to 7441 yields -0.009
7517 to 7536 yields 0.000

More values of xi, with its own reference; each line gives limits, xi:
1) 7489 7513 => 7509.08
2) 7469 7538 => 7486.64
